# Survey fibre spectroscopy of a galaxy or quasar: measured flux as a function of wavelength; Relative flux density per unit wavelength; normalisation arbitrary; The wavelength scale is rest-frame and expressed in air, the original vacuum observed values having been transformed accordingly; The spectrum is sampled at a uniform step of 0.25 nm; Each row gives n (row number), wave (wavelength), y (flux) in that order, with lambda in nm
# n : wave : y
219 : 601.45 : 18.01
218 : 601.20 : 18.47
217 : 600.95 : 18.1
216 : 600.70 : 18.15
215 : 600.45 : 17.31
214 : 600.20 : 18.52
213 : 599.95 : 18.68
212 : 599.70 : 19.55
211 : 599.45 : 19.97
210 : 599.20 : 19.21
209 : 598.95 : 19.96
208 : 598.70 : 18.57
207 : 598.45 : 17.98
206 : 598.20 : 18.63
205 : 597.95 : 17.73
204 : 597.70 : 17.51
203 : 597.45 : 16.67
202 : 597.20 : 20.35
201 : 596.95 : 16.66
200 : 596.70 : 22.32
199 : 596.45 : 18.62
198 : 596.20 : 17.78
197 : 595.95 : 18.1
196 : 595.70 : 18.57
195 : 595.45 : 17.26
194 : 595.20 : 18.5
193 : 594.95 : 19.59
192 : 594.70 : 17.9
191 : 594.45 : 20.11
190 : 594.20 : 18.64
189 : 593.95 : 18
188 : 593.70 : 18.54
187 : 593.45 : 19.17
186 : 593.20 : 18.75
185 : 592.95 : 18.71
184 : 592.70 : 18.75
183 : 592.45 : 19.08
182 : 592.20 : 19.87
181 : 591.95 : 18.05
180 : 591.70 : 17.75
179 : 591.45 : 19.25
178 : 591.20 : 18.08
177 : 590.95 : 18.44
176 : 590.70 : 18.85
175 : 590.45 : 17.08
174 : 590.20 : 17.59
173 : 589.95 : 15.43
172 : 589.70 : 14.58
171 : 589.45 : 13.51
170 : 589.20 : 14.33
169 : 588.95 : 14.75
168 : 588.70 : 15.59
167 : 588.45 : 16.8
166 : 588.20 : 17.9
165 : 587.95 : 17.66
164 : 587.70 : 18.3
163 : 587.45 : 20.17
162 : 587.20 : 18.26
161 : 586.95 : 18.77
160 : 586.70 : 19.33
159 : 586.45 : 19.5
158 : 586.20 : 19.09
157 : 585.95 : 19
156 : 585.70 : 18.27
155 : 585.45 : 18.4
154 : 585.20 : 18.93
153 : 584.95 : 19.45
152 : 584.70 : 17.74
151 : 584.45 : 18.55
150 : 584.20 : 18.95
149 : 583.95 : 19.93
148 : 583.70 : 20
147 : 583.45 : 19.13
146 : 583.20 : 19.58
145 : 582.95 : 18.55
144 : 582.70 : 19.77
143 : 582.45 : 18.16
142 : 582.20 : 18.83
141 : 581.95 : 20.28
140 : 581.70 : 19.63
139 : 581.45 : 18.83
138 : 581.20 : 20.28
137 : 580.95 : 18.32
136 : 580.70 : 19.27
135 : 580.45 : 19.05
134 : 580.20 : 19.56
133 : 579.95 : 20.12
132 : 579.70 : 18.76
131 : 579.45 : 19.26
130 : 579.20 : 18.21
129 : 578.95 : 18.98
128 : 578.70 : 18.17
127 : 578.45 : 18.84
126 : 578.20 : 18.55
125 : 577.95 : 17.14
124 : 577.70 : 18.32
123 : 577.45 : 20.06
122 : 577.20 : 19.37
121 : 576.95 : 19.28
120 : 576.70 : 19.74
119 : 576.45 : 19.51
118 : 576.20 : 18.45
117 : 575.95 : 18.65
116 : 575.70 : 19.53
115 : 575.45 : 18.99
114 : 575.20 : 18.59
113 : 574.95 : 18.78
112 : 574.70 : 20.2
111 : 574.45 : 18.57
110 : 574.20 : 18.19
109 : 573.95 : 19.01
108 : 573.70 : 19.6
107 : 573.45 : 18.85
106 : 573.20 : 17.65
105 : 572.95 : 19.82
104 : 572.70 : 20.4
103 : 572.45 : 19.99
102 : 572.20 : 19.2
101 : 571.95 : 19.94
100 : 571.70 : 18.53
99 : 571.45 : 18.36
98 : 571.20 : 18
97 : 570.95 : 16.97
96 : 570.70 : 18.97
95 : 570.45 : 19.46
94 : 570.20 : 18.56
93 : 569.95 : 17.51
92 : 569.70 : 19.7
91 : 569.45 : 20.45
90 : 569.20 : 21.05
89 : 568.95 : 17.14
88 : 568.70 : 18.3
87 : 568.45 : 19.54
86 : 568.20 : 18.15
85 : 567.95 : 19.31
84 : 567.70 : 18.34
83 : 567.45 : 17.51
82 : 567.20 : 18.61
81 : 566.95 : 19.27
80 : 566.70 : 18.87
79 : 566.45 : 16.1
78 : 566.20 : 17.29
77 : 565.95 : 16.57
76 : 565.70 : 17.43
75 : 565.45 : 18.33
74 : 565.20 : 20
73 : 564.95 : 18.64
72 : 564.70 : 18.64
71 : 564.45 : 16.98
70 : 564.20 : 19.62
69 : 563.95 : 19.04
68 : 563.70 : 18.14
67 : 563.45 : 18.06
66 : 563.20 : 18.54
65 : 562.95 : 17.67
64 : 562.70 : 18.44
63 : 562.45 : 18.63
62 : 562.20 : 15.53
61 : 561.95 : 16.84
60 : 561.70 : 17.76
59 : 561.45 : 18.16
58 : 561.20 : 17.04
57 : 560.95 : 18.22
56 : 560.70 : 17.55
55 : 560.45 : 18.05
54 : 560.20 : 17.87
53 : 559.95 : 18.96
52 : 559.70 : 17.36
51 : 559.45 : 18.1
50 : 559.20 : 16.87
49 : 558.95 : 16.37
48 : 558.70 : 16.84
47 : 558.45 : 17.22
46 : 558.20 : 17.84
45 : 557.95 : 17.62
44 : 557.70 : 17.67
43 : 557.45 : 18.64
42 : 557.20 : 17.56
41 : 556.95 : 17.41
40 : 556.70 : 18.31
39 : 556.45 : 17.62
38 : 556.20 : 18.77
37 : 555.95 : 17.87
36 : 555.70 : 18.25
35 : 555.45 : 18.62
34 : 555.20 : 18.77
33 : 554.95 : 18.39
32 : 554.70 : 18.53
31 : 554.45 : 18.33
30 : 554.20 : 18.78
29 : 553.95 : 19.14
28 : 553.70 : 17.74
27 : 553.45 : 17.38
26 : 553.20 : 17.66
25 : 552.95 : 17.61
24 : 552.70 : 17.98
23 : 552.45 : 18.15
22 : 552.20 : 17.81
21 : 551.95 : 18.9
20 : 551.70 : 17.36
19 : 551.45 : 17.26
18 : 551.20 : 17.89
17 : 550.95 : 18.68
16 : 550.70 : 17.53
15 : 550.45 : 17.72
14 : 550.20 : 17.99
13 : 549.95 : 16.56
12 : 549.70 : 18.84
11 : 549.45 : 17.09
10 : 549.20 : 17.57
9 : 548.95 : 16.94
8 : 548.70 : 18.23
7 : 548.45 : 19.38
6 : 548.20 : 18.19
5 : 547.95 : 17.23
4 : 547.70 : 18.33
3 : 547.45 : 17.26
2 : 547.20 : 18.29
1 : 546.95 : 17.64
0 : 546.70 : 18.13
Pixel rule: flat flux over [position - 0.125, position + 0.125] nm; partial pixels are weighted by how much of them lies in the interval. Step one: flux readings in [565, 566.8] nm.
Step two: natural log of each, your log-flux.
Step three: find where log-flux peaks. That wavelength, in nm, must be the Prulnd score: 565.20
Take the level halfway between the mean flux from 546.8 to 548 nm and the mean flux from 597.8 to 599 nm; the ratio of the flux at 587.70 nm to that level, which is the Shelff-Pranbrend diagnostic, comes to 1.01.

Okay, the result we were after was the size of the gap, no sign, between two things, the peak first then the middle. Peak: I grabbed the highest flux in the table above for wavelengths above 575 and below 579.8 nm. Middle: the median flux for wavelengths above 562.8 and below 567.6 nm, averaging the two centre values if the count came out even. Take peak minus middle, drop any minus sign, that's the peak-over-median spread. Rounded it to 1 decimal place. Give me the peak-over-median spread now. 1.7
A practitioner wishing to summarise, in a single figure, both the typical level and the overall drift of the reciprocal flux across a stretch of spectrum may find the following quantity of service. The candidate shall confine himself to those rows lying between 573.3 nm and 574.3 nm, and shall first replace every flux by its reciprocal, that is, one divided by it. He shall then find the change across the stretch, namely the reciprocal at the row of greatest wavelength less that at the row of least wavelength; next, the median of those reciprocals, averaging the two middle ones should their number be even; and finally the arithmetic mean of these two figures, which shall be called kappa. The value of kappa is 0.0274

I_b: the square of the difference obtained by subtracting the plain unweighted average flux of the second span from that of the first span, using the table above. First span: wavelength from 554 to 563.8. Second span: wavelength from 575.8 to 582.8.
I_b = 1.4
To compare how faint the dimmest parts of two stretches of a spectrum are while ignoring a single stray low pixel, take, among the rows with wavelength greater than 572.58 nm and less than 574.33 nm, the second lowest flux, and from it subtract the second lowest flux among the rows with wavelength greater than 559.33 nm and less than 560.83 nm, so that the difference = 0.6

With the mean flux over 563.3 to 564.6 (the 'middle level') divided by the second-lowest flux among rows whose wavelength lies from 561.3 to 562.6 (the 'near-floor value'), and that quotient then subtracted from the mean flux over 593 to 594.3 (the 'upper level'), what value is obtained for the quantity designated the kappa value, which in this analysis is 17.53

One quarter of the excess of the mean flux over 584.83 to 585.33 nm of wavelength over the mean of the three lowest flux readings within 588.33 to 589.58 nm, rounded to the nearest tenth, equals 1.2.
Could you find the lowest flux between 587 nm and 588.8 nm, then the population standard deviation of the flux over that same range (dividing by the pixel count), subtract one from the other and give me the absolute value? 14.3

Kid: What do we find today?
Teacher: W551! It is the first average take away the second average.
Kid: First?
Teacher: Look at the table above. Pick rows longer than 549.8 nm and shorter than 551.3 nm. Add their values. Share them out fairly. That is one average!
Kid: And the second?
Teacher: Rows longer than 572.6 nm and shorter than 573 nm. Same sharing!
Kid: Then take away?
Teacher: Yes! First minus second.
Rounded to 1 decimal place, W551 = -2.4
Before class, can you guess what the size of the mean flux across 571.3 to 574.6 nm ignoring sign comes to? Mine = 19.09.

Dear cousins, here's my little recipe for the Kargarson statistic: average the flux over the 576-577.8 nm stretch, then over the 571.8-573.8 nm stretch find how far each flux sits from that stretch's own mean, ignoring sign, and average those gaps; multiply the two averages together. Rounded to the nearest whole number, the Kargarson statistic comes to 12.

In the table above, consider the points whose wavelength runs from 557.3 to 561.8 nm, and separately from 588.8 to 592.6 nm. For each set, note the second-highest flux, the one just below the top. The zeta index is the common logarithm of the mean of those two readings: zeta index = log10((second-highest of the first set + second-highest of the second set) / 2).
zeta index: 1.277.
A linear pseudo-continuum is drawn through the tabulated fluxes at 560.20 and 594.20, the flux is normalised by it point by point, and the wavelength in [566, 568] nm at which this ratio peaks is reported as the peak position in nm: 567.95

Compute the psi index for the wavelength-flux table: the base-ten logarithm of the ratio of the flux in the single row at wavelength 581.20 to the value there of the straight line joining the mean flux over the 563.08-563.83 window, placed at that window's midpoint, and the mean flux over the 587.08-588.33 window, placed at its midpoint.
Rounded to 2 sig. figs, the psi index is 0.042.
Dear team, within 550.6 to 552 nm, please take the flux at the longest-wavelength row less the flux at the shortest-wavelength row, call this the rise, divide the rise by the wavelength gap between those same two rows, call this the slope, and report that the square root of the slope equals 1.05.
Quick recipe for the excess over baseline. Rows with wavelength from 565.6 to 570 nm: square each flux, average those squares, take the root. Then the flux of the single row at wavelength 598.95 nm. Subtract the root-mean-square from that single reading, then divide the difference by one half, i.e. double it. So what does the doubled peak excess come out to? 3.0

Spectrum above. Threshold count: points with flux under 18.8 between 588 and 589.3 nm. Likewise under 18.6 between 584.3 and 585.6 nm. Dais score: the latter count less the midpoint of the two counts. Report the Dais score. -1.0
